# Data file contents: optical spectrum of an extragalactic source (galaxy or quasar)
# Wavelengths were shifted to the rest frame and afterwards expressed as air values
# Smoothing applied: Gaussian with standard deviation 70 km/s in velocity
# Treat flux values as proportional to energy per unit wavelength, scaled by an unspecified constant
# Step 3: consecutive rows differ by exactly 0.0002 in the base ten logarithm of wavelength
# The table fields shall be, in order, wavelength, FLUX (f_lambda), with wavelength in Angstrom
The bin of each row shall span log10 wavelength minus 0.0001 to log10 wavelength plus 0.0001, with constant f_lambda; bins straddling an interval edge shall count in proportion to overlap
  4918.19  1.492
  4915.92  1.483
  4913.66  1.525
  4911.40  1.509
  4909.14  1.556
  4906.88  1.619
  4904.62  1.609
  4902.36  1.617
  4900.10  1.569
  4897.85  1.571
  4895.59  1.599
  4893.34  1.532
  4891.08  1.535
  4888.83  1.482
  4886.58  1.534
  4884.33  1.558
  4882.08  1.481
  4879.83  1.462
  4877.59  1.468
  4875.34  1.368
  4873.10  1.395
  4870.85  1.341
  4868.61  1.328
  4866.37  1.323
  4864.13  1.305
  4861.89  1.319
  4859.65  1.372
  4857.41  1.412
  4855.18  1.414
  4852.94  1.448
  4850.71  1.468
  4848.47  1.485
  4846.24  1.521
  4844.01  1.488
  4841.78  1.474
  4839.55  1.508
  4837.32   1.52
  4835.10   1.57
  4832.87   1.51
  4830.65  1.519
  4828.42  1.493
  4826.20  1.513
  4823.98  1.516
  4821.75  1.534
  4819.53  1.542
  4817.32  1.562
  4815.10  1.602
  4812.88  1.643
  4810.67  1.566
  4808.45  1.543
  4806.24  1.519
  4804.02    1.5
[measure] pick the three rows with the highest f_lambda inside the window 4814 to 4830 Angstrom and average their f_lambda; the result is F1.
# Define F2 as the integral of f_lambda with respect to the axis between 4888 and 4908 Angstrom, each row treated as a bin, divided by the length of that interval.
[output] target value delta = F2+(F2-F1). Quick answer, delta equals 1.6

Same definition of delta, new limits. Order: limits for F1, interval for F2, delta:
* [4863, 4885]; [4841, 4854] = 1.5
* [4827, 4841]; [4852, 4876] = 1.2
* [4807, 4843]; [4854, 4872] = 1.1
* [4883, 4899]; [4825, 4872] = 1.3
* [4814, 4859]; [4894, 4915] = 1.6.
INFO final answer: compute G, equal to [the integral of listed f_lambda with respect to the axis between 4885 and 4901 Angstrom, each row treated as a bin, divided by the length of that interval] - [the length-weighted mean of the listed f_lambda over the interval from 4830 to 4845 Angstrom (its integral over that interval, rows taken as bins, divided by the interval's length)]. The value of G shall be 0.03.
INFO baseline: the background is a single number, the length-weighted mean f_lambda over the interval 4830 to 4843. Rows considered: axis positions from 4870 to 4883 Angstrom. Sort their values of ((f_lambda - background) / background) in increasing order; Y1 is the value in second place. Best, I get -0.098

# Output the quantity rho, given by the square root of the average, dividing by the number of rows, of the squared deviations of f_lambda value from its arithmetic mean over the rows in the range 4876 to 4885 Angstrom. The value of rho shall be 0.039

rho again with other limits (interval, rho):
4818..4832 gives 0.016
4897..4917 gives 0.046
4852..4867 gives 0.052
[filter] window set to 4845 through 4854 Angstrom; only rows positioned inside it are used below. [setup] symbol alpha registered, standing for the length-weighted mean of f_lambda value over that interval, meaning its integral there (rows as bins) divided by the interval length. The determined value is 1.48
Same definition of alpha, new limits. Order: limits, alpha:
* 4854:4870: 1.35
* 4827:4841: 1.52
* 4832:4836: 1.54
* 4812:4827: 1.56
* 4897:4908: 1.60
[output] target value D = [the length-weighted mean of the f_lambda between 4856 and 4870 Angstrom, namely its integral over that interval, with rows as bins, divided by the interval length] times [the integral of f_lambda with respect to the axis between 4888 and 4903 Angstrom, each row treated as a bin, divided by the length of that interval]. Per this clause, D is 2.09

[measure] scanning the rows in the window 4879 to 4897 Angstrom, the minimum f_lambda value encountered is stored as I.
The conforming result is 1.462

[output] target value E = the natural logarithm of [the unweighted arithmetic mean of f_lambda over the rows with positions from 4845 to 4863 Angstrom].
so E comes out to 0.358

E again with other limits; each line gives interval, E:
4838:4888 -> 0.358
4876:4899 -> 0.420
